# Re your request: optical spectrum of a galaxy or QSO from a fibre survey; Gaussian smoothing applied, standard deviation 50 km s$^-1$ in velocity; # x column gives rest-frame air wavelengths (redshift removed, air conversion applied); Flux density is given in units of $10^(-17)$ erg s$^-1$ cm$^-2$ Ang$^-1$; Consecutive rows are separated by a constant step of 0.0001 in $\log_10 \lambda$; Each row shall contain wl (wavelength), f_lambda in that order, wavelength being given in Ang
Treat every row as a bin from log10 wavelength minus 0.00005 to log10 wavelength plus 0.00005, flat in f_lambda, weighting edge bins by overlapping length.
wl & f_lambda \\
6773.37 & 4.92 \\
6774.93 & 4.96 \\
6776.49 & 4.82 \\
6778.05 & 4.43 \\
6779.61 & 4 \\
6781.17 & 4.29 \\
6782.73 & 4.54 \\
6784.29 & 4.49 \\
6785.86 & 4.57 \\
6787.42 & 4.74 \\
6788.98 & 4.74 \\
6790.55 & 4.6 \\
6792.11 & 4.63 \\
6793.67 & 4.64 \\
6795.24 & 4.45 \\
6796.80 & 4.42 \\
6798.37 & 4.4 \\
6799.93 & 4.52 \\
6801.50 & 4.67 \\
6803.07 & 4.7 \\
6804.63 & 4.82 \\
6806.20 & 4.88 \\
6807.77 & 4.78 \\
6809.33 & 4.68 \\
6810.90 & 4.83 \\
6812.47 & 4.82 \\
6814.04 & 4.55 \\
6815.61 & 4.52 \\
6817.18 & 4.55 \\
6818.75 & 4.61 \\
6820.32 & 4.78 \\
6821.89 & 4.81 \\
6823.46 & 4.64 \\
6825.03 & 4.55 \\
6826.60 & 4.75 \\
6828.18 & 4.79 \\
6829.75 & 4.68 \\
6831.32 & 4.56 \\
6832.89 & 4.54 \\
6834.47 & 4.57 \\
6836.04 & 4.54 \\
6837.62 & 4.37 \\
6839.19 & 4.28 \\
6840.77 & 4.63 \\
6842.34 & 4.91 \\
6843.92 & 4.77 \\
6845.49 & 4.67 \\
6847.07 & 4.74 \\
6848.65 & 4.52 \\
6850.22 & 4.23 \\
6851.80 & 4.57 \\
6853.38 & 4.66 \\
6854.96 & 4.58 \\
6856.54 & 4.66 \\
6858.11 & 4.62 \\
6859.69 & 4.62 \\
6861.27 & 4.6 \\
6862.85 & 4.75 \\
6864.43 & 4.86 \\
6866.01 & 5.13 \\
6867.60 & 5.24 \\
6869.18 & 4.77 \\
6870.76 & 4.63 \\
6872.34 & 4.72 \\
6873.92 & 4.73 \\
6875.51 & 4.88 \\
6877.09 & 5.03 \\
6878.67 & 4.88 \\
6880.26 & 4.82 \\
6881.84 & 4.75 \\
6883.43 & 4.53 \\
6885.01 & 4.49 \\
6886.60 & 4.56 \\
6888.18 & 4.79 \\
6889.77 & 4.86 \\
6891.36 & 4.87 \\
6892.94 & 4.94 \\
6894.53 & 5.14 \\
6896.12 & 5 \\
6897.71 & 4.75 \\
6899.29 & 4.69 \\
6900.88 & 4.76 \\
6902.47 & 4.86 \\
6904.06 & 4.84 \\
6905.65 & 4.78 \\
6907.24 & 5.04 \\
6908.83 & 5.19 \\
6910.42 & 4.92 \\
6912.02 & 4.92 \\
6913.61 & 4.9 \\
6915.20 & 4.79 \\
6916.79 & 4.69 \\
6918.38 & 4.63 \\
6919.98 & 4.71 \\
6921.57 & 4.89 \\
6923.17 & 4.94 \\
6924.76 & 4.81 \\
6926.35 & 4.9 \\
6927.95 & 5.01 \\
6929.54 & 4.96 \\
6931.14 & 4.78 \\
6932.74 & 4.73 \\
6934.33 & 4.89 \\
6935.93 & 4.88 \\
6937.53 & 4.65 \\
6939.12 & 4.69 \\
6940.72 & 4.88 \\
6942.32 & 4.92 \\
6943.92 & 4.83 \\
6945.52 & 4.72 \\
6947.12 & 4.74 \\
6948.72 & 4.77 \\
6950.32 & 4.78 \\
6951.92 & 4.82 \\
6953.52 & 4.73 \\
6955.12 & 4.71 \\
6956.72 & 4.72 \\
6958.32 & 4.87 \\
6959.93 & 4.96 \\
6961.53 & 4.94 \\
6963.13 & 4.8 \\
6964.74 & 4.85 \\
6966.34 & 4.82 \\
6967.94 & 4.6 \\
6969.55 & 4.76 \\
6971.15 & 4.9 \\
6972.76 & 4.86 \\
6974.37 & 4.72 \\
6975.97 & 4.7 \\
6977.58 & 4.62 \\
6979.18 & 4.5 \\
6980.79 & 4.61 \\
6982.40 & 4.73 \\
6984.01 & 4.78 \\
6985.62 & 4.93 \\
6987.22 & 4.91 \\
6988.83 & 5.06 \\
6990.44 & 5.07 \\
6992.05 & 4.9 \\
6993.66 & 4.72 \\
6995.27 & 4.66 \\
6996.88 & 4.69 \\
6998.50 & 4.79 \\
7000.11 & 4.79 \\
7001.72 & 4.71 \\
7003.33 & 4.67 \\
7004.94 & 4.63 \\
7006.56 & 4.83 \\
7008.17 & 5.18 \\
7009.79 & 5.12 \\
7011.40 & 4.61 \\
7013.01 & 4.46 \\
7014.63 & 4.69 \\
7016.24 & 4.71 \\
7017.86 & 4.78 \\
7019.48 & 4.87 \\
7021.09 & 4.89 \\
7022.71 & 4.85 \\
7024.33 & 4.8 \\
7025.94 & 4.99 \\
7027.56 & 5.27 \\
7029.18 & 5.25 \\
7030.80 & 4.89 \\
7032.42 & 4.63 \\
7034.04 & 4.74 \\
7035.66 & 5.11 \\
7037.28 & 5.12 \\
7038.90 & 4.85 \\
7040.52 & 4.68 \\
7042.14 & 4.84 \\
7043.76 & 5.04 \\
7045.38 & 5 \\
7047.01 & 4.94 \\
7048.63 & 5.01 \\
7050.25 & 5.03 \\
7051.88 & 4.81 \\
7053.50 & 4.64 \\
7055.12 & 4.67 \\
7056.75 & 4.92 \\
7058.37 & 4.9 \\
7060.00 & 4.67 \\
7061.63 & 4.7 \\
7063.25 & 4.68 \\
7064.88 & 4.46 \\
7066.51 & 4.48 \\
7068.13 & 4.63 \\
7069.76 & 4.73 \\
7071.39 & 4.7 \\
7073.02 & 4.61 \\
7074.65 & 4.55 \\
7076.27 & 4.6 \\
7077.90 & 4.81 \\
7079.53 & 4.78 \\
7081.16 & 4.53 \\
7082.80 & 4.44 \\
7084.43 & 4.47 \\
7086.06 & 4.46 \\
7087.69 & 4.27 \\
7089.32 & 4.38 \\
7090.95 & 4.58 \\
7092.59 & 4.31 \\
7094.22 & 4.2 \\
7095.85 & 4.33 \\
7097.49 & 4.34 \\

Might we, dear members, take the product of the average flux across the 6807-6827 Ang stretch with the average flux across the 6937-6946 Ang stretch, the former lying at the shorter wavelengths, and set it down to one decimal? 22.4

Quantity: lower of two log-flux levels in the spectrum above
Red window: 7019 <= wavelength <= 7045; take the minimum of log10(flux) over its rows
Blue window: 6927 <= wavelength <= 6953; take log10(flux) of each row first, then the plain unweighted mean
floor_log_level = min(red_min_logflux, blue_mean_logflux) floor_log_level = 0.666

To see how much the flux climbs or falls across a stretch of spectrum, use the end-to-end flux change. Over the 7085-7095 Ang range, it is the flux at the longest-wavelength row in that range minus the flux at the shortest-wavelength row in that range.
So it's -0.3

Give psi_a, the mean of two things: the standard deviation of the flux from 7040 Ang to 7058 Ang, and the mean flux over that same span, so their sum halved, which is 2.51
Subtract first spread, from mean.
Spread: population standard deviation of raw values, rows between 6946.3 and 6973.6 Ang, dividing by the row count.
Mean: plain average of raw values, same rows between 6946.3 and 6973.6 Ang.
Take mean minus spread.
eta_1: 4.71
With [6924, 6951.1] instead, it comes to 4.72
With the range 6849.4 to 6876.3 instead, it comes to 4.50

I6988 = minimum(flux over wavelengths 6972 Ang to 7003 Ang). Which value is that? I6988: 4.5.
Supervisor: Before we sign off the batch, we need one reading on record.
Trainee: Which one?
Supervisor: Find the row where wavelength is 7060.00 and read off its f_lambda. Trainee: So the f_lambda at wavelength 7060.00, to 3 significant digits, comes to 4.67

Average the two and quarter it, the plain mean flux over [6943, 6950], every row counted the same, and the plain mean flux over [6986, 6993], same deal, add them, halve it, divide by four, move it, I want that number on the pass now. 1.22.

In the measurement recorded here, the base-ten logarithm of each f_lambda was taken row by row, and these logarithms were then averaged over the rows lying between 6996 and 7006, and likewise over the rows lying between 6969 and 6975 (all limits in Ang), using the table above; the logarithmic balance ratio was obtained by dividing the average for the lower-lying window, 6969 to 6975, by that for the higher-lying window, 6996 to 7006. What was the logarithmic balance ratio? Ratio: 1.01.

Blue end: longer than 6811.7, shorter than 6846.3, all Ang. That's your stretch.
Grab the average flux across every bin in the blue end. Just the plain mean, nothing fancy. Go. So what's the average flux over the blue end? 4.63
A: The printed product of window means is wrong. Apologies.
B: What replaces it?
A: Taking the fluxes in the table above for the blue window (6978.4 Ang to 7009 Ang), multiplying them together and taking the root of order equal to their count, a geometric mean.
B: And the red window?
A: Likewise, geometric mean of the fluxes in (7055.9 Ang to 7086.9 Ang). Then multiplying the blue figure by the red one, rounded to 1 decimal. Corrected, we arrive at 22.2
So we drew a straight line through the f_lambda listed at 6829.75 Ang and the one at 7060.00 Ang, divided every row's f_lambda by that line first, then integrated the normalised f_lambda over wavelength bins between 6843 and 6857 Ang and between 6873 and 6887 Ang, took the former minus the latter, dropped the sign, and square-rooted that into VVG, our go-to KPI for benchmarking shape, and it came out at 0.7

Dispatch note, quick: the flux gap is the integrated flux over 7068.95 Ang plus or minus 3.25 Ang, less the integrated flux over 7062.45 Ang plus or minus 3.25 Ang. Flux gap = 0.1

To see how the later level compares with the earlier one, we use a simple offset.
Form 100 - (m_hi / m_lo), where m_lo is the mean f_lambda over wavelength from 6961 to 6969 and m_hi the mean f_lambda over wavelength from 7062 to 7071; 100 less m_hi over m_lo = 99.04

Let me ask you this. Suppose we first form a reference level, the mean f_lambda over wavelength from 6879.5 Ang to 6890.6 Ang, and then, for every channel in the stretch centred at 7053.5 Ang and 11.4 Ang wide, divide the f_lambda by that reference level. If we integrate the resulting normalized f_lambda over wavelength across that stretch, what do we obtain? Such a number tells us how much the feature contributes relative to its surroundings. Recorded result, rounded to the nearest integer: 12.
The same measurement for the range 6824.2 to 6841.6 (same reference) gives 17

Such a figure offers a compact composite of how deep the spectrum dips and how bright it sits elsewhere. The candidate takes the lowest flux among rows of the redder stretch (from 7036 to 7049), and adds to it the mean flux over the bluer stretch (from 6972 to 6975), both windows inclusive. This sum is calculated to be 9.47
